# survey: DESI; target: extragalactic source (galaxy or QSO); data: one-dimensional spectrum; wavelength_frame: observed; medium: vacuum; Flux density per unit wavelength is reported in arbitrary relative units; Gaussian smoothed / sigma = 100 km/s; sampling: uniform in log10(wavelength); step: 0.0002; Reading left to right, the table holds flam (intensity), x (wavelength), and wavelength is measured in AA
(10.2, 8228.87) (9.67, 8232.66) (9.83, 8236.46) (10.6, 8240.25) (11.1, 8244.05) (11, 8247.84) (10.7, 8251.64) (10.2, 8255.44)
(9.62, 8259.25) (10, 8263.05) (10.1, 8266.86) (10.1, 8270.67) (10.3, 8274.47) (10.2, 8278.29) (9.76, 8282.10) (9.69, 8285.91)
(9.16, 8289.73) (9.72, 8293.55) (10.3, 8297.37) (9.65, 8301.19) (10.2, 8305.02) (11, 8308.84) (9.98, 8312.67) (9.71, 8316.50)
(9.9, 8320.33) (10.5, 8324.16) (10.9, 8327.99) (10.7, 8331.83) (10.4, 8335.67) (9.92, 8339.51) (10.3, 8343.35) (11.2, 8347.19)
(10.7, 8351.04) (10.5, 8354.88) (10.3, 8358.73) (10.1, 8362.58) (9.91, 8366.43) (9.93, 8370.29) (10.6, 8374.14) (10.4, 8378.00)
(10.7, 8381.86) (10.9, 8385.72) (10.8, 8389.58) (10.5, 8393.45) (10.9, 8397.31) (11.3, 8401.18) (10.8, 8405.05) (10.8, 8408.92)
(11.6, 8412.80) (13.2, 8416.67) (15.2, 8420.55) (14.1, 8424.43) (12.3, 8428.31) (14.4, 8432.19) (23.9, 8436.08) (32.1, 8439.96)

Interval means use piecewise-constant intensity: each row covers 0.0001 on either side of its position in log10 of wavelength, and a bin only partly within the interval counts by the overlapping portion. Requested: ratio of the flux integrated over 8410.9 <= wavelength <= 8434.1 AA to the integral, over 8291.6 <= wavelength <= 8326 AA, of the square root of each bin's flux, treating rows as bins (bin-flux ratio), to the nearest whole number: 3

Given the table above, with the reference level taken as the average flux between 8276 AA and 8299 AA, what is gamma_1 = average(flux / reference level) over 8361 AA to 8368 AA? 1.02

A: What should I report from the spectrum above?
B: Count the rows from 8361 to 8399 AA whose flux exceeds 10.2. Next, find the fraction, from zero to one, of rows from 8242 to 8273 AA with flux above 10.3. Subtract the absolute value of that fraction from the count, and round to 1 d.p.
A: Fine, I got 6.6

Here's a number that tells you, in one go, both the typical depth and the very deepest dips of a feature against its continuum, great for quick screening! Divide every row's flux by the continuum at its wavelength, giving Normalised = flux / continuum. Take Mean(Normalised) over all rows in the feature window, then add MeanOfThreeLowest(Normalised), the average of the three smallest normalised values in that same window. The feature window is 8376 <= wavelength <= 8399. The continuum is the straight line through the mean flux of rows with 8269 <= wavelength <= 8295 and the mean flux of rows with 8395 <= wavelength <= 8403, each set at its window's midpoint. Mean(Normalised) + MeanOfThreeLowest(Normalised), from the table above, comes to 1.94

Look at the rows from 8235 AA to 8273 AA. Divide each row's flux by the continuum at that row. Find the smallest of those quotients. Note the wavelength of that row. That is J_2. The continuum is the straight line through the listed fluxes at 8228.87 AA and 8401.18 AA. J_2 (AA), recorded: 8259.25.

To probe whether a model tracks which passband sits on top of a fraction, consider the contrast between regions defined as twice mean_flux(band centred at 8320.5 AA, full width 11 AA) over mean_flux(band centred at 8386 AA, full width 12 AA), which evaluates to 1.86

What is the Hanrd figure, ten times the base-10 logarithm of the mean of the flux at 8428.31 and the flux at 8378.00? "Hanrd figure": 10.5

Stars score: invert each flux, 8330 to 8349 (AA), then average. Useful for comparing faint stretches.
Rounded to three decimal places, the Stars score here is 0.095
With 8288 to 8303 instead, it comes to 0.103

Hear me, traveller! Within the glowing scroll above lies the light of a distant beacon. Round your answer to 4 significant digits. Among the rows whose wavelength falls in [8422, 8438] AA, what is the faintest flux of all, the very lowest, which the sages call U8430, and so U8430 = 12.30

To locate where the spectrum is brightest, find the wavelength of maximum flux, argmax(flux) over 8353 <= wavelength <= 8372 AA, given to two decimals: 8354.88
